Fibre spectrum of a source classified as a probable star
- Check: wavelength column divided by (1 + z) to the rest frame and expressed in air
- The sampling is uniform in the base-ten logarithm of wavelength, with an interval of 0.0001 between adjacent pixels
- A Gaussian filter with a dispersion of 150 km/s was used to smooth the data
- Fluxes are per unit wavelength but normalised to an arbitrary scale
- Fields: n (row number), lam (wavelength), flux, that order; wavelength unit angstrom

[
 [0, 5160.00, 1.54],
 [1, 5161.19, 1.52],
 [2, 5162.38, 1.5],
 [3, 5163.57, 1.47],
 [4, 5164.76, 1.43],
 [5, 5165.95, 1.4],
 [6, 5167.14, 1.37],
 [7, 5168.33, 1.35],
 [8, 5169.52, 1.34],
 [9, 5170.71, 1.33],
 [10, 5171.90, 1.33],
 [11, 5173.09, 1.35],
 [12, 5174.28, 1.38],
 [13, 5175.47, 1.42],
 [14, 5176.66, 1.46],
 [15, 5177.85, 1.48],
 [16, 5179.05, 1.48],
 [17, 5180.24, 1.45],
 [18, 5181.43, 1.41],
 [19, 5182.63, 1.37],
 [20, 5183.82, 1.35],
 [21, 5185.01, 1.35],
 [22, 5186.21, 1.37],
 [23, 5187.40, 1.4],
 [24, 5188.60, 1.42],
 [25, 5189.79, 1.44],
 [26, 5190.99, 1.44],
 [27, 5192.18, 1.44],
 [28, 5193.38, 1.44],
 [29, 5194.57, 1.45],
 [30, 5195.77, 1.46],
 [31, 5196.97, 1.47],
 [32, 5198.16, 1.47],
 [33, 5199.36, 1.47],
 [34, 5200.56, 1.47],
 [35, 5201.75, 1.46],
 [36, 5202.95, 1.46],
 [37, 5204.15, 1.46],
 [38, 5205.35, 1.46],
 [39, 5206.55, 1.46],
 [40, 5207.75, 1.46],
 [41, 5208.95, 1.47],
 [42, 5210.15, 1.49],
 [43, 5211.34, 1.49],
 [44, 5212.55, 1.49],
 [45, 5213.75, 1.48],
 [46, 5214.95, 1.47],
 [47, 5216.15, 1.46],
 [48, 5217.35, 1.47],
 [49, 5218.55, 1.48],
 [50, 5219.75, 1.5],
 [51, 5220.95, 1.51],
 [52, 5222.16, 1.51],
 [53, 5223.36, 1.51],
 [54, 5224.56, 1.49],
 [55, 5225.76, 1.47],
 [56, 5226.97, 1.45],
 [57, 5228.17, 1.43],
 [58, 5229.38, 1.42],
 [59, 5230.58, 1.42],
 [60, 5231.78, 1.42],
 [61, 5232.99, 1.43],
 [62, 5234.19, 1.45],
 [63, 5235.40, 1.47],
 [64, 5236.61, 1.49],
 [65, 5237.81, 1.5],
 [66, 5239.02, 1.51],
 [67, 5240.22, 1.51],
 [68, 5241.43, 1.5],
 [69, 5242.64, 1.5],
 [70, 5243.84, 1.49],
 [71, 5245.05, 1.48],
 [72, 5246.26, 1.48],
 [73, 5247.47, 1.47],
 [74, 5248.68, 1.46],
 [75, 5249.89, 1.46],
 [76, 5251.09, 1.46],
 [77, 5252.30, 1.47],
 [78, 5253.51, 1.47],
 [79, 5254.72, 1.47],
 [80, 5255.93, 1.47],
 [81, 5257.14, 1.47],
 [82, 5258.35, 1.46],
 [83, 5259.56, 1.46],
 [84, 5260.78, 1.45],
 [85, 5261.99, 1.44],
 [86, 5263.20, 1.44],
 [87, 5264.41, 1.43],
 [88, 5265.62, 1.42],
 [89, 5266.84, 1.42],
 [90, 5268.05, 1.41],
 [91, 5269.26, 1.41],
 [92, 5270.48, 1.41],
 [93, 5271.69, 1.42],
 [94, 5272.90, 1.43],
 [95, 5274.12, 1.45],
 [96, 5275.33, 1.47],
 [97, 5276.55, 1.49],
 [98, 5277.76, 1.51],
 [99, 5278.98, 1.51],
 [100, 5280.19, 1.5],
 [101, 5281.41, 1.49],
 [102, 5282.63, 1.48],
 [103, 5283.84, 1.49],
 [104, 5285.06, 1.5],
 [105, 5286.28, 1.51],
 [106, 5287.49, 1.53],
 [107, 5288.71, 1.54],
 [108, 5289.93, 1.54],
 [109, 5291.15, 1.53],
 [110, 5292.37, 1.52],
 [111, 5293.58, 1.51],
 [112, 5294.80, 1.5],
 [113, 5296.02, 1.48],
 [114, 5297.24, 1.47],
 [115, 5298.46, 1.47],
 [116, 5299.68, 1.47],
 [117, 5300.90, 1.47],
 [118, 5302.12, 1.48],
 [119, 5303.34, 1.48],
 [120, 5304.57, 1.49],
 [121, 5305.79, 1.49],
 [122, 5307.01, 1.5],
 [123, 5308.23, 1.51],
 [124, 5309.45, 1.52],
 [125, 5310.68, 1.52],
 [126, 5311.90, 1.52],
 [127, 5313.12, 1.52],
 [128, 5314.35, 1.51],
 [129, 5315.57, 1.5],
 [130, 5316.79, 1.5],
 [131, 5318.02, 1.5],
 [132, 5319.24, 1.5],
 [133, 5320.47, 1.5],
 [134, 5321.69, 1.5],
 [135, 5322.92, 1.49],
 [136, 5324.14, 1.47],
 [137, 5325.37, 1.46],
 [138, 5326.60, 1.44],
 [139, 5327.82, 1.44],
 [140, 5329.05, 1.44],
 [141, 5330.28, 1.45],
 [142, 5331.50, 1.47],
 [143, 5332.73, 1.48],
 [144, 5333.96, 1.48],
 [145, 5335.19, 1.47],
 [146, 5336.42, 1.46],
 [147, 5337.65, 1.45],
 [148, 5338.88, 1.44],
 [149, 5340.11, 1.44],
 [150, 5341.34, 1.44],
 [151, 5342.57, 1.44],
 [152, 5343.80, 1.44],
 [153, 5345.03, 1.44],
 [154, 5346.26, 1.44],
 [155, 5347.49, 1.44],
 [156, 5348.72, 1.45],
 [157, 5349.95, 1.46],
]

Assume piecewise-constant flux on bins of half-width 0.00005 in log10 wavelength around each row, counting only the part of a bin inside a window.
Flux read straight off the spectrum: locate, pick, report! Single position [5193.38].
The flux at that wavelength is 1.44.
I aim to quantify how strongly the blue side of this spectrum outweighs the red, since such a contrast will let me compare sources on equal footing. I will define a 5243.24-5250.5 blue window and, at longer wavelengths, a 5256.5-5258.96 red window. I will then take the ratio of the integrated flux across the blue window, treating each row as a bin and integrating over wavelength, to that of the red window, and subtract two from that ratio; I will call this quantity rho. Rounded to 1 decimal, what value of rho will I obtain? 1.0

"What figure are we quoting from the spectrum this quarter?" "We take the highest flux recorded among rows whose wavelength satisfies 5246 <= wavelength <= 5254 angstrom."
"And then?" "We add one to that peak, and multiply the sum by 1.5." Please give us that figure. 3.72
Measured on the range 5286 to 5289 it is 3.81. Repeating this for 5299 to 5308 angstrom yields 3.75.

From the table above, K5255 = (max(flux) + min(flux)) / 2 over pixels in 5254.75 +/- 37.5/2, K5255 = 1.46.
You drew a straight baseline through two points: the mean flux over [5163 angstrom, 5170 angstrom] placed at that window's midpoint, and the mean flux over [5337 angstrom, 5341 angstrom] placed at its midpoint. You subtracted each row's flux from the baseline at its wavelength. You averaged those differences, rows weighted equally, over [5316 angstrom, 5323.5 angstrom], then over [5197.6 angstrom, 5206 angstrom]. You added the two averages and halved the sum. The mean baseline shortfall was -0.061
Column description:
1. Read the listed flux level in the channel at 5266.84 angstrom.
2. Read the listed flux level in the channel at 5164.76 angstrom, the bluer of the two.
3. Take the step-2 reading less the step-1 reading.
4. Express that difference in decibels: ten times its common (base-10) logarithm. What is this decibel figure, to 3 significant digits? -20.0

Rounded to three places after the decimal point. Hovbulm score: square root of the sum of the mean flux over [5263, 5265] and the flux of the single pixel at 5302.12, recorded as 1.707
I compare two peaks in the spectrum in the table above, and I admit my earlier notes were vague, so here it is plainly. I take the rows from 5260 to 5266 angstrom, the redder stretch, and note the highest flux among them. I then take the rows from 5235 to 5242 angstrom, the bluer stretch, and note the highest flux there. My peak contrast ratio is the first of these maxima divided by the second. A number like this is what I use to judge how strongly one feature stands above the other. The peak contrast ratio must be 0.96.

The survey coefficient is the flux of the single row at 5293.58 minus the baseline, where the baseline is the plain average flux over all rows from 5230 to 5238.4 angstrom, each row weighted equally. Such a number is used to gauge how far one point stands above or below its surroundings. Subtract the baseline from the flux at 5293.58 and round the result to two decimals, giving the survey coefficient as 0.06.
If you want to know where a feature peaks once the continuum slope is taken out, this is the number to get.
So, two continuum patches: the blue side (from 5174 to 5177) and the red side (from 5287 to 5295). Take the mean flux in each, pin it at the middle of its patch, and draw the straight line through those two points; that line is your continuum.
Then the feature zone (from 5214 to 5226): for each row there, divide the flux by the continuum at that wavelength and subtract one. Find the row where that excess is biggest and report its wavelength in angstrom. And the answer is 5220.95 angstrom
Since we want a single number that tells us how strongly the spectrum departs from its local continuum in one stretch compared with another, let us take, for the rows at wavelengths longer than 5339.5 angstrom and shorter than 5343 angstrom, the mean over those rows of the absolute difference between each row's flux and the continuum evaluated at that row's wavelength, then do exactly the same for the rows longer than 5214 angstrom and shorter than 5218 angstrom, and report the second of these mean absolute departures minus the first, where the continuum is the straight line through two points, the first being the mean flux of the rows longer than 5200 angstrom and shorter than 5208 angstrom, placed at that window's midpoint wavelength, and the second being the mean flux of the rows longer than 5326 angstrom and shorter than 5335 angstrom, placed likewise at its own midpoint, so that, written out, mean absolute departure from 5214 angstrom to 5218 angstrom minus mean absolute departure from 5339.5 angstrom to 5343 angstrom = -0.010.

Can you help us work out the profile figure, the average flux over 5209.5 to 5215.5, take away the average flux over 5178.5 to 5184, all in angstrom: 0.07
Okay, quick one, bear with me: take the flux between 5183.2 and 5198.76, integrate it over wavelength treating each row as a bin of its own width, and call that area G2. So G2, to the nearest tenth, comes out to 22.1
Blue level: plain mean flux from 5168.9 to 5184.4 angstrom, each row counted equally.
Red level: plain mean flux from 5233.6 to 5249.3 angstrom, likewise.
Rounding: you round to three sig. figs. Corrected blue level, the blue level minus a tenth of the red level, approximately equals 1.25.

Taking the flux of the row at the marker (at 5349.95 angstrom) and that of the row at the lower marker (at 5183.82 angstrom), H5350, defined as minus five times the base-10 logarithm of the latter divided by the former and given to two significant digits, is 0.17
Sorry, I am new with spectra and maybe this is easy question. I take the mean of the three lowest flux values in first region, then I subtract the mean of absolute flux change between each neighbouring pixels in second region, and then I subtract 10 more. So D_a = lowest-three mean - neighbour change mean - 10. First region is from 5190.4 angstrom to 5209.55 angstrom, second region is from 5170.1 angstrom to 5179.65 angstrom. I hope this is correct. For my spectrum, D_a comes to -8.58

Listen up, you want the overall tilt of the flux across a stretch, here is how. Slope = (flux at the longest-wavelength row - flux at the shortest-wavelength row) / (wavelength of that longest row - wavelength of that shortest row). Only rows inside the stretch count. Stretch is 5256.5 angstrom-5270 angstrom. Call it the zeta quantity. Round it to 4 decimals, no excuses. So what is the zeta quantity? -0.0050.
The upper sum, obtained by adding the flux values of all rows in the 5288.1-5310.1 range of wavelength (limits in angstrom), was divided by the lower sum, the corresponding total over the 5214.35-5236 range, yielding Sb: 1.02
